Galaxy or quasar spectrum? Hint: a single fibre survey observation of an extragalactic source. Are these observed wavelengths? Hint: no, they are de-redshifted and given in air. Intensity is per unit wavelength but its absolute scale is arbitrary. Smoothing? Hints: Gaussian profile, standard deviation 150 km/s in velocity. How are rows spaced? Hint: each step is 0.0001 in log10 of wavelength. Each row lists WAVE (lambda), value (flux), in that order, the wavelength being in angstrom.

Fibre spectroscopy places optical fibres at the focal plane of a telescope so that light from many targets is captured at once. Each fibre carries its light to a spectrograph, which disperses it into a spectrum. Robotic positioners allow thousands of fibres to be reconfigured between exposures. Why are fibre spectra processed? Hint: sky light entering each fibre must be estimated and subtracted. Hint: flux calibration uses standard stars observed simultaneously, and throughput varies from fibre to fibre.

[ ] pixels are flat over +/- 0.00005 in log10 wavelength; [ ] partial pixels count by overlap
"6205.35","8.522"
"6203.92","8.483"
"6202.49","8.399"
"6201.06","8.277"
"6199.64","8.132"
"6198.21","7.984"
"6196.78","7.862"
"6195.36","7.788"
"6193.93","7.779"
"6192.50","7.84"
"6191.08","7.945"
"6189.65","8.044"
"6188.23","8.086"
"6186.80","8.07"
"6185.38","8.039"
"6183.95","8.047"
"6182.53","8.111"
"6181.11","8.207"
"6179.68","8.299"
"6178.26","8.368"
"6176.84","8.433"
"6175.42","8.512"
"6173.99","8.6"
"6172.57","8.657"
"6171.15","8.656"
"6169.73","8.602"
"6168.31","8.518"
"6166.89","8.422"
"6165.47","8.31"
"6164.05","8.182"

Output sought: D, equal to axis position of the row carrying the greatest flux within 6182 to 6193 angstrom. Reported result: 6182.53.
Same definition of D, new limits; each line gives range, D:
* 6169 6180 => 6172.57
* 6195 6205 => 6203.92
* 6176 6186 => 6176.84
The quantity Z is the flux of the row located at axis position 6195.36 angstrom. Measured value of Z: 7.788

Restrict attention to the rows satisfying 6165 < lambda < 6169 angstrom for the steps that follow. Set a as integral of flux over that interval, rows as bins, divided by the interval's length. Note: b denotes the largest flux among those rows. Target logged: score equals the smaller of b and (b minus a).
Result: 0.10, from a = 8.42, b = 8.518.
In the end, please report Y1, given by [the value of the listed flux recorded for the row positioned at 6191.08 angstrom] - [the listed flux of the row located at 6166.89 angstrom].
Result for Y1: -0.5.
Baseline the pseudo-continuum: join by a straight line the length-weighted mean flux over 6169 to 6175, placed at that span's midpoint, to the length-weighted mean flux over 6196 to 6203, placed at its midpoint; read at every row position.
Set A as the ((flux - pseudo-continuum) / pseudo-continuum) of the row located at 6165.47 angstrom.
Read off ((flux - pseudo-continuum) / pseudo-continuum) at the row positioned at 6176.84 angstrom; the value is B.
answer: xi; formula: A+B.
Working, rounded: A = -0.048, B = -0.011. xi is -0.060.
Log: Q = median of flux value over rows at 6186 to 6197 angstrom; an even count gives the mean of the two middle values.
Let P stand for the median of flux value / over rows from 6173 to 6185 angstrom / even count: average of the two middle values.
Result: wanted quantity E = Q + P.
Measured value 16.2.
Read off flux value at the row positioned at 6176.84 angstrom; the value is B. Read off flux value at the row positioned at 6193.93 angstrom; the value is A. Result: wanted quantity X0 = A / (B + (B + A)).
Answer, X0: 0.3156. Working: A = 7.779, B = 8.433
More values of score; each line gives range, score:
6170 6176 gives 0.06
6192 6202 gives 0.31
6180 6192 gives 0.14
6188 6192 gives 0.07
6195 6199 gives 0.09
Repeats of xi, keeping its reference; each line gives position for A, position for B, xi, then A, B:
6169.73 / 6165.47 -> -0.055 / -0.006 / -0.048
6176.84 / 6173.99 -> -0.009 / -0.011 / 0.002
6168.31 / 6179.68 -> -0.040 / -0.019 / -0.021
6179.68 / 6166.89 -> -0.054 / -0.021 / -0.033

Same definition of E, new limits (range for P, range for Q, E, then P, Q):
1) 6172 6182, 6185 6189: 16.5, 8.4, 8.07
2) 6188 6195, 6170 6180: 16.5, 7.9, 8.51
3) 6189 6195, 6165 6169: 16.3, 7.9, 8.42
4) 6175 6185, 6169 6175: 16.9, 8.3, 8.63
